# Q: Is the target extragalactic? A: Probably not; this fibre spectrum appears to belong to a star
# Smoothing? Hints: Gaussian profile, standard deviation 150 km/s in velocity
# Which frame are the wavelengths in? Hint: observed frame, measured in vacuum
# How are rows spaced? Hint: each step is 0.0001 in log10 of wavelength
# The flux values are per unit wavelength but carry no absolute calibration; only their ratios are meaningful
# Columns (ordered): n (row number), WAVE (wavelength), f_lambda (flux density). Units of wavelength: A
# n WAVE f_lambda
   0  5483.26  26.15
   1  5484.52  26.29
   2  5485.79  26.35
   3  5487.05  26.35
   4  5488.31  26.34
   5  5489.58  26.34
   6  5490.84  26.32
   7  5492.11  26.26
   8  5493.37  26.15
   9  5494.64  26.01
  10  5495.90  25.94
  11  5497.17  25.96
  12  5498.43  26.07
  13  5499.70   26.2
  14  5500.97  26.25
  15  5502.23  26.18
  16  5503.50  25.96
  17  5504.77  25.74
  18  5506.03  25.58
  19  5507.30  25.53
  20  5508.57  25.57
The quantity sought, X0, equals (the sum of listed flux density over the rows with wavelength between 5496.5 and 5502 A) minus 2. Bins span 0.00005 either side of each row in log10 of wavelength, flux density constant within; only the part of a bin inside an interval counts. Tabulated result 102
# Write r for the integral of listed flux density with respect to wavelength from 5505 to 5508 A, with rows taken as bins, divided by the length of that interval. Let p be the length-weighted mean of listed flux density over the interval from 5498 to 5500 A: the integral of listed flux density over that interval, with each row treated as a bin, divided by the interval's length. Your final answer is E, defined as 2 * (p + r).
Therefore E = 103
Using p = 26.1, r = 25.6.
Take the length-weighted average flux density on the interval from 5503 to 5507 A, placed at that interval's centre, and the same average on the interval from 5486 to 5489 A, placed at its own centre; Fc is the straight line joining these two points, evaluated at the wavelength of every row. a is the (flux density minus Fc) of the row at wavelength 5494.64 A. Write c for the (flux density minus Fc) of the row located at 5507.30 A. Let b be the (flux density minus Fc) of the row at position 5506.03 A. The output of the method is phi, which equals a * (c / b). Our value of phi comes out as -0.10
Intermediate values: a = -0.10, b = -0.14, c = -0.14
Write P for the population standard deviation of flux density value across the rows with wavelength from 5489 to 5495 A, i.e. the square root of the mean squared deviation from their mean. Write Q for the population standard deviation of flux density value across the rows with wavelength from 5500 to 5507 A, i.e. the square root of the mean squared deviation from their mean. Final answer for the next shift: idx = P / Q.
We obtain 0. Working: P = 0.12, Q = 0.25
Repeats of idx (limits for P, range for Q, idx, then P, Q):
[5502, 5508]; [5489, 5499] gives 2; 0.24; 0.15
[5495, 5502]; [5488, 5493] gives 4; 0.12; 0.03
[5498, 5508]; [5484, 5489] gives 11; 0.27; 0.02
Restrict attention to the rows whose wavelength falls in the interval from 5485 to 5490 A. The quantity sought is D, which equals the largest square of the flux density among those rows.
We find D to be 694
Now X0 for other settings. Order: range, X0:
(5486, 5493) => 130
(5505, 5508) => 49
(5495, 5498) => 50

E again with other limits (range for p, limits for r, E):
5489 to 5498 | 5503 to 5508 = 104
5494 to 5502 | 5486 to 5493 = 105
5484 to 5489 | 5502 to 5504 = 105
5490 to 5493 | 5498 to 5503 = 105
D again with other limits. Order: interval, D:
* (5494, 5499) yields 680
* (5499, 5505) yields 689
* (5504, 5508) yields 663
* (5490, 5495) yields 693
